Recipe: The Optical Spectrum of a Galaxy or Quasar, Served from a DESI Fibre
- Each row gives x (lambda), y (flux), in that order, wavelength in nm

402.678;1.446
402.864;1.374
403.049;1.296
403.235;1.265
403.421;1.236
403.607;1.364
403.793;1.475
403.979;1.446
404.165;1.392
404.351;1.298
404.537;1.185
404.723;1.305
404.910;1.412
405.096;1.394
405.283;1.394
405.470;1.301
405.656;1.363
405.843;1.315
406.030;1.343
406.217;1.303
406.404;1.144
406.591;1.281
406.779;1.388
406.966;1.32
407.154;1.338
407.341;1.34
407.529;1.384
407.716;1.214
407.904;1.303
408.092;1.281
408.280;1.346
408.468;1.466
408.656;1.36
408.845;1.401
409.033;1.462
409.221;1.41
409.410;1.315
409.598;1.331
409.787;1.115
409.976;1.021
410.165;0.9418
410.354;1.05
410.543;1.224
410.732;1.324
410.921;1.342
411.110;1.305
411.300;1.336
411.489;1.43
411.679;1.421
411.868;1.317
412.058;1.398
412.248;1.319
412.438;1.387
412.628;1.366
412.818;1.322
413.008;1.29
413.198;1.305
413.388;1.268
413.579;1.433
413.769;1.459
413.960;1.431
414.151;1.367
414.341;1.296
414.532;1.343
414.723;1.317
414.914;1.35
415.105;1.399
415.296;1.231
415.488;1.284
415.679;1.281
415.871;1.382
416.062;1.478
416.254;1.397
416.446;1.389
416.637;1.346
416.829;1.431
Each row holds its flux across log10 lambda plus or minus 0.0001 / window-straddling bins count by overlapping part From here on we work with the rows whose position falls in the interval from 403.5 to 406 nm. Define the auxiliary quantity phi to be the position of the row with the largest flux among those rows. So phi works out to 403.793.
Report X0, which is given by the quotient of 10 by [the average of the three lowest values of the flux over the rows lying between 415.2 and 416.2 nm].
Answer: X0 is 7.90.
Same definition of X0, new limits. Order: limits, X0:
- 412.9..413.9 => 7.77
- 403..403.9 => 7.90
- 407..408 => 7.78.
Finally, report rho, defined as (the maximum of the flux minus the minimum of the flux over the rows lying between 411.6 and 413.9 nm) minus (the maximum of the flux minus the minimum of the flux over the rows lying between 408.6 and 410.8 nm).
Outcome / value -0.33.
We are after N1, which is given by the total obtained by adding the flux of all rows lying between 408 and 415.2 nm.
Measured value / 50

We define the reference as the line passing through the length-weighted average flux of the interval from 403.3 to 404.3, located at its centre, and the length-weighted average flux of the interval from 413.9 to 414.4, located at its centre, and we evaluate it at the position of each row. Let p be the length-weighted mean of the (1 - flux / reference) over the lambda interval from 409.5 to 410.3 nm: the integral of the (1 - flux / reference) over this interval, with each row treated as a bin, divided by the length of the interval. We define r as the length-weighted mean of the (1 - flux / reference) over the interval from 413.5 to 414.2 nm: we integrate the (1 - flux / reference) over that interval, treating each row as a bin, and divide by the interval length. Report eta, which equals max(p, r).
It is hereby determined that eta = 0.20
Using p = 0.20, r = -0.04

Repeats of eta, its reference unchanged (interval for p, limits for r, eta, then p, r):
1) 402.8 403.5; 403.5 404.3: 0.06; 0.06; -0.02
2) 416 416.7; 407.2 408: 0.04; -0.03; 0.04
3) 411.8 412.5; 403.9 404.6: 0.03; 0.01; 0.03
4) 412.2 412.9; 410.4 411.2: 0.06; 0.01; 0.06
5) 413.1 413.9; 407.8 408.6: 0.02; 0.00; 0.02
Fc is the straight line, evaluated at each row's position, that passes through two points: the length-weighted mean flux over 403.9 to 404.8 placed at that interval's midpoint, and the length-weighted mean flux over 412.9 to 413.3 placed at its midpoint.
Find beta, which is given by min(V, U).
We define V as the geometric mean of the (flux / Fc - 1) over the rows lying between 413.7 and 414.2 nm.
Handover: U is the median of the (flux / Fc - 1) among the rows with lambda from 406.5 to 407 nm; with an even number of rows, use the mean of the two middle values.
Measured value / 0.00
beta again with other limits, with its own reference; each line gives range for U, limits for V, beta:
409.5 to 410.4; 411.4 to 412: -0.20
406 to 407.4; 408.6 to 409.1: 0.01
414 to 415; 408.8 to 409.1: 0.04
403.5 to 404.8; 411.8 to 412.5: 0.03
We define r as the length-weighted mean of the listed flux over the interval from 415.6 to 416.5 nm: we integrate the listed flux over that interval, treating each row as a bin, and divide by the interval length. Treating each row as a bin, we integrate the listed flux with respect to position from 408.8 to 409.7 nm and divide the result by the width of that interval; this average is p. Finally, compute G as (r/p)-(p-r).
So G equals 1.01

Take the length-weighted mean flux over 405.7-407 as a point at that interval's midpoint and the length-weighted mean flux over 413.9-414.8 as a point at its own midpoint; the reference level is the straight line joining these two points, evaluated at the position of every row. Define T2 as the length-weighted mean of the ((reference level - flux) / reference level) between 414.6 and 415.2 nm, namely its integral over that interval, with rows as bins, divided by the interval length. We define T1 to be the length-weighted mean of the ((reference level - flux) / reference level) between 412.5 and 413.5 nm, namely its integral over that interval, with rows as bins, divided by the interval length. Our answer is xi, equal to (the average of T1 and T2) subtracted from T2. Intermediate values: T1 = 0.02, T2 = -0.0020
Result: -0.011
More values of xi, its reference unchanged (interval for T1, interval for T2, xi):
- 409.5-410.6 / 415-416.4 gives -0.078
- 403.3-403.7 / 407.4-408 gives 0.008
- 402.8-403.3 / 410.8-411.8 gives -0.001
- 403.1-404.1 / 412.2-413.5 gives 0.034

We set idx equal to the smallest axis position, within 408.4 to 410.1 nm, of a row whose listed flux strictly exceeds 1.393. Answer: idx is 408.468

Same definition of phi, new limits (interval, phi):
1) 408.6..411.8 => 409.033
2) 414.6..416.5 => 416.062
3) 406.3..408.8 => 408.468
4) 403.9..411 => 408.468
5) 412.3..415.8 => 413.769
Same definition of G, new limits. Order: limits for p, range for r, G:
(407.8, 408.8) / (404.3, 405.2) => 0.95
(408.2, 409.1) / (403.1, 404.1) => 0.91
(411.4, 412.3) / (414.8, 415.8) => 0.88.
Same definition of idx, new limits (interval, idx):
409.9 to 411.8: 411.489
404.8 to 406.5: 404.910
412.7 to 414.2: 413.579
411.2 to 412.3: 411.489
